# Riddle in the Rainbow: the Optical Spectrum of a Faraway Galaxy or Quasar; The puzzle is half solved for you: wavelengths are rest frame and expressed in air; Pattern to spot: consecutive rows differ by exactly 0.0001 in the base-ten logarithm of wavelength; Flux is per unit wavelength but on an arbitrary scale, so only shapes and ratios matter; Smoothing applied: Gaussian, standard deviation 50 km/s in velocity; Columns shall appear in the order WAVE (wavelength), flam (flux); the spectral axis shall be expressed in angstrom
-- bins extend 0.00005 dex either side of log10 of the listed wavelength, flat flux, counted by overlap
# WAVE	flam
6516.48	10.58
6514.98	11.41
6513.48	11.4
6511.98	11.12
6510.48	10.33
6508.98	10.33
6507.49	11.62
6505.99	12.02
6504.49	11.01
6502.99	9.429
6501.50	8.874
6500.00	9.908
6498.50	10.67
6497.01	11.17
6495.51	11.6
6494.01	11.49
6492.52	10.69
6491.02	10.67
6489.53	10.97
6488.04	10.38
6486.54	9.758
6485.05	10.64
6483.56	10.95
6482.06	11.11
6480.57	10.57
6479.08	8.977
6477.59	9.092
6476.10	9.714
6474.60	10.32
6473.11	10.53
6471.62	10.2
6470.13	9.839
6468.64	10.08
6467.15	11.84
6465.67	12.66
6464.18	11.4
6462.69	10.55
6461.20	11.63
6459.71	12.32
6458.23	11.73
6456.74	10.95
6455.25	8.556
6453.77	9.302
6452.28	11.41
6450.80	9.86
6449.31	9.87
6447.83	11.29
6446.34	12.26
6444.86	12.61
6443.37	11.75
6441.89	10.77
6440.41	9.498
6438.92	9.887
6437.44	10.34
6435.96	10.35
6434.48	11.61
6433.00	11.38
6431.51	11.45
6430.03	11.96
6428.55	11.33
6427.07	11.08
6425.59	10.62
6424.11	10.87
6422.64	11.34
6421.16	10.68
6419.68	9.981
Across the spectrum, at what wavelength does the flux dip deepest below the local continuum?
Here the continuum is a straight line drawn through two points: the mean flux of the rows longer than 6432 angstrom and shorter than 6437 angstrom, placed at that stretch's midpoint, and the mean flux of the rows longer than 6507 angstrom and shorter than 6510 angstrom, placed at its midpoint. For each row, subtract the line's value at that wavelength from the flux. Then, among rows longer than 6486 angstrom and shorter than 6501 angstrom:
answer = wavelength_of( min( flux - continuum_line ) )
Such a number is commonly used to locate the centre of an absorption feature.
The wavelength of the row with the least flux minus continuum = 6486.54 angstrom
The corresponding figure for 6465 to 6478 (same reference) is 6477.59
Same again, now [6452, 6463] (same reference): 6455.25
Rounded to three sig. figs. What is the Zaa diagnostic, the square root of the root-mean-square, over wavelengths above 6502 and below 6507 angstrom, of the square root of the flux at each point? 1.81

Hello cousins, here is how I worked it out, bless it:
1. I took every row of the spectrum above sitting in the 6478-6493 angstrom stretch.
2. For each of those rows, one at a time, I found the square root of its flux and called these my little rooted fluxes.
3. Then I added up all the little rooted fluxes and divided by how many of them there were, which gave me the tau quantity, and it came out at 3.23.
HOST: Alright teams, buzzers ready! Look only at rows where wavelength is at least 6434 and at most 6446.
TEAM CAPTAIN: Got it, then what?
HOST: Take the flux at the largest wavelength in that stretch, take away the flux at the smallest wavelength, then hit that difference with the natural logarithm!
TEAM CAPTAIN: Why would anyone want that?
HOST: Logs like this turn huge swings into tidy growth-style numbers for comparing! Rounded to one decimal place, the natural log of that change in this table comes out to 0.0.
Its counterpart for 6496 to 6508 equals -0.8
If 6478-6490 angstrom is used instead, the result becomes 0.7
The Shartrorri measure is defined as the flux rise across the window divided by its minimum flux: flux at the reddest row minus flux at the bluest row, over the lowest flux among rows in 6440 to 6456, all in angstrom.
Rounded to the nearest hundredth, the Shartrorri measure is -0.11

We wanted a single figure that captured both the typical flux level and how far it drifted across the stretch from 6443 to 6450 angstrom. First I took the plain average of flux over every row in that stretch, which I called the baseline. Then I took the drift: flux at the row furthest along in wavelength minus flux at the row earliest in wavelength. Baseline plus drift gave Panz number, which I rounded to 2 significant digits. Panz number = 9.7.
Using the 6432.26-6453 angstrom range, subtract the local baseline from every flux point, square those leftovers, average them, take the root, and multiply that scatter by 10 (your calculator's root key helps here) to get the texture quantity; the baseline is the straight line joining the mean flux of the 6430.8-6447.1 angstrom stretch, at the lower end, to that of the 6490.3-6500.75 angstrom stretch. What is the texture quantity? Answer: 9.5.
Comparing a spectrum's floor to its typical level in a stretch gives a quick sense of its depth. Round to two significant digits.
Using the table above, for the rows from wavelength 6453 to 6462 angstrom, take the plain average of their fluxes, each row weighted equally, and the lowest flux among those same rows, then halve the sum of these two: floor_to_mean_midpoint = 9.7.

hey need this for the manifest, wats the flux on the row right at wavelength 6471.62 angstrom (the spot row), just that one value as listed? 10.2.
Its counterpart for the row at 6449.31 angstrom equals 9.87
